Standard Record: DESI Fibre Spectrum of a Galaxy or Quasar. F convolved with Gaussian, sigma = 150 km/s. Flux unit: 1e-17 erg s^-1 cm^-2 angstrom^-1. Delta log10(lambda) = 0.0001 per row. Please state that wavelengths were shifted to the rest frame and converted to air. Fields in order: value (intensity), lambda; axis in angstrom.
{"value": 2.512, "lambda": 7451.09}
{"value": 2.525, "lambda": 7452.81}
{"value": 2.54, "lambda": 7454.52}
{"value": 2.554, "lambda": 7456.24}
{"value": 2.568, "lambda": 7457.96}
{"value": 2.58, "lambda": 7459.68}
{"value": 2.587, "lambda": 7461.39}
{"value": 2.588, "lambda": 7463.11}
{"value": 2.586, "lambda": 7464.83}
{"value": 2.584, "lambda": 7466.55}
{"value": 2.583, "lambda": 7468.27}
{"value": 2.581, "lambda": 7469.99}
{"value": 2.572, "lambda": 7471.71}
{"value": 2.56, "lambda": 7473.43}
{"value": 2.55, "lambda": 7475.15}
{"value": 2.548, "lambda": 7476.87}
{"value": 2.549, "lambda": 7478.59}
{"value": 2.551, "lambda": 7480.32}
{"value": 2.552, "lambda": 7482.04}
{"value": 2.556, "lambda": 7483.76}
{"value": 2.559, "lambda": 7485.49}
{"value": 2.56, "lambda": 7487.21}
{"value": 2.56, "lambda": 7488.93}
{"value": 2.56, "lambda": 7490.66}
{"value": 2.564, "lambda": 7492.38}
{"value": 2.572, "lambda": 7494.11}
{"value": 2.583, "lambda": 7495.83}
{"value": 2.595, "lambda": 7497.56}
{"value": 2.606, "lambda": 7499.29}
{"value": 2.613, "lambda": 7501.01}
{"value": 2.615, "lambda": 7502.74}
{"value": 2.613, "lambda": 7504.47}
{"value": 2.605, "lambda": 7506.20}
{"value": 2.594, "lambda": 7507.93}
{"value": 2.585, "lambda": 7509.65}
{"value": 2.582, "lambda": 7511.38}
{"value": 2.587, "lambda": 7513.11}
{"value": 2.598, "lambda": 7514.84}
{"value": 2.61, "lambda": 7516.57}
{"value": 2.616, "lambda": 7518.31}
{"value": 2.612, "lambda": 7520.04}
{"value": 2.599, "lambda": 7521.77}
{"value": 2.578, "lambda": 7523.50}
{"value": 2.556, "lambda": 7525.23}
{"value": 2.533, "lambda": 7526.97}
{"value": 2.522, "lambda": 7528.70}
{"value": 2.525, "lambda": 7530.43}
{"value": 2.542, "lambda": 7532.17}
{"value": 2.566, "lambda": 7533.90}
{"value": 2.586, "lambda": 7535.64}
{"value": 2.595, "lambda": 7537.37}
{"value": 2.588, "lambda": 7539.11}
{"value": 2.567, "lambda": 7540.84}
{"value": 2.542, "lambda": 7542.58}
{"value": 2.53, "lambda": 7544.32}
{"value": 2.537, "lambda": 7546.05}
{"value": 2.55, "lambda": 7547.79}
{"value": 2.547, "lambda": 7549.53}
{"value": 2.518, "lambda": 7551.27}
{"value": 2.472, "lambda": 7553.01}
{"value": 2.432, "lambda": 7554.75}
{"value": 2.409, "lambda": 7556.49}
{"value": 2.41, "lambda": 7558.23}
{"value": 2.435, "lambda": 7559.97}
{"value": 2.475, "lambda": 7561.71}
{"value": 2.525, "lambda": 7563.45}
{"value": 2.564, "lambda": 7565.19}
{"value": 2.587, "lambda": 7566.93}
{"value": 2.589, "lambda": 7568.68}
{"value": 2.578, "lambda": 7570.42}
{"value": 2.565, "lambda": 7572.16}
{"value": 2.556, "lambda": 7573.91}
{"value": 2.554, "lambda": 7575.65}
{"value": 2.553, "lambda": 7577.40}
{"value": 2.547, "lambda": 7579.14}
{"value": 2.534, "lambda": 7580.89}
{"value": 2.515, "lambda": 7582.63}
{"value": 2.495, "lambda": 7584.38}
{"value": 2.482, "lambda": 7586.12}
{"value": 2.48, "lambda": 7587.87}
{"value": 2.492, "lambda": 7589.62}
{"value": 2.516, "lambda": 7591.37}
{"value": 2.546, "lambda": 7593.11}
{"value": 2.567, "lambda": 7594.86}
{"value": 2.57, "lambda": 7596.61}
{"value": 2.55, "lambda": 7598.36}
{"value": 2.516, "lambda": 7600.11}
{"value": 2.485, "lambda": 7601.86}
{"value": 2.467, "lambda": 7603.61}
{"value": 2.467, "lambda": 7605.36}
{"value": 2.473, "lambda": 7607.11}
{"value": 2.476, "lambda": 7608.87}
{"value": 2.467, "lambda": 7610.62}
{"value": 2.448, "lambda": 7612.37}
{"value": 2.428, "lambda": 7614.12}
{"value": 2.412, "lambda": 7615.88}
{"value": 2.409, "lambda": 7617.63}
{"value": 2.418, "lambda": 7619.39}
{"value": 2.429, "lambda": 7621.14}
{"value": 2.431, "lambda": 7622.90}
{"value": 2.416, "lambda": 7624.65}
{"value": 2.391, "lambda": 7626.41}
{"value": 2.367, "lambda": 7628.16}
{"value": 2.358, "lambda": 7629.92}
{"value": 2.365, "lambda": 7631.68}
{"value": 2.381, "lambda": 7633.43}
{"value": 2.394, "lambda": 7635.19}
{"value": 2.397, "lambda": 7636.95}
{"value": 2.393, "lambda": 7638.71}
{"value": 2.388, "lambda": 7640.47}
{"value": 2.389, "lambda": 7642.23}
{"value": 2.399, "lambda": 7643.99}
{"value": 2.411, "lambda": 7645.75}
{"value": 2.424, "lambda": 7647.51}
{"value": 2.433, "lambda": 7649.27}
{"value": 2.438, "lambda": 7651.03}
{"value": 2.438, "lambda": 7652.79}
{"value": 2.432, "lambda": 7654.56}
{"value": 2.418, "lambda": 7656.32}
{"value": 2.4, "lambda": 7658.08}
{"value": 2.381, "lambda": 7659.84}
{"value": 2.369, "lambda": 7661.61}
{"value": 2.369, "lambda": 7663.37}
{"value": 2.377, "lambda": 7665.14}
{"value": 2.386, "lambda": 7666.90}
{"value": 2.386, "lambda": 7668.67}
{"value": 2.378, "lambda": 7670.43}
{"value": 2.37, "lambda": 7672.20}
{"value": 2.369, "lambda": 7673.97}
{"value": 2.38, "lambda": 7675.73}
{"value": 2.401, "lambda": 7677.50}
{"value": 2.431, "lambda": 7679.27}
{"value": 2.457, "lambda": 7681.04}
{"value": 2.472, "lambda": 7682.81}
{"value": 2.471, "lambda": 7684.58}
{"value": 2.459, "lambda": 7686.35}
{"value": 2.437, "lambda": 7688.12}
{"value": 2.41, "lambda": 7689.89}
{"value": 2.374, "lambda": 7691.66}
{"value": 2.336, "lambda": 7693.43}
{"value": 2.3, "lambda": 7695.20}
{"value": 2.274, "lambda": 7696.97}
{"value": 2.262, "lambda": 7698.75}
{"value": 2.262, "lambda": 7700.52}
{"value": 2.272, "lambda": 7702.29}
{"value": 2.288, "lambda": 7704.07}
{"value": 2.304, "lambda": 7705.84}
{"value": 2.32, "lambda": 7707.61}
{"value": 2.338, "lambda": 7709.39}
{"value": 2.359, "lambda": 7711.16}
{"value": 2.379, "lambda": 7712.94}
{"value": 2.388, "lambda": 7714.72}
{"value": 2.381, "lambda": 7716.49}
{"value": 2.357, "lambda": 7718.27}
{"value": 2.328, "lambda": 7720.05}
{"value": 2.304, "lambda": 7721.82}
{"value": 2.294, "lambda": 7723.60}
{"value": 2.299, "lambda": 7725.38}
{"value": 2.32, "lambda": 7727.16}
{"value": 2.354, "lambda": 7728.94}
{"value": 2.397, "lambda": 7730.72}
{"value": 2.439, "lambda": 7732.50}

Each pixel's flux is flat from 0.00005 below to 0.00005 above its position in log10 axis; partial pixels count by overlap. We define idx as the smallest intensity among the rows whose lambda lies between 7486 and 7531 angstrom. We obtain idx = 2.522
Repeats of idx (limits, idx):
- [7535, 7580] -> 2.409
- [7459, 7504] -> 2.548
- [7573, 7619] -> 2.409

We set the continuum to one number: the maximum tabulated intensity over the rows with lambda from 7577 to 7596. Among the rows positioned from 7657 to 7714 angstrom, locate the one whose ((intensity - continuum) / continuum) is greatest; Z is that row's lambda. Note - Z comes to 7682.81 angstrom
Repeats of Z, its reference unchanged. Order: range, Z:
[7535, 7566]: 7537.37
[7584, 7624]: 7596.61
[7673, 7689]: 7682.81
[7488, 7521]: 7518.31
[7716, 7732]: 7730.72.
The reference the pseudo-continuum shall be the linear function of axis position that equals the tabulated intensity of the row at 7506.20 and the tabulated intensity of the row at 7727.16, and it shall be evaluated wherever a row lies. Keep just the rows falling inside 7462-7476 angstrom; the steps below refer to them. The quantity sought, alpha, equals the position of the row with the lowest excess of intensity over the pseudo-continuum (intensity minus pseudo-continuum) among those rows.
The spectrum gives 7475.15 angstrom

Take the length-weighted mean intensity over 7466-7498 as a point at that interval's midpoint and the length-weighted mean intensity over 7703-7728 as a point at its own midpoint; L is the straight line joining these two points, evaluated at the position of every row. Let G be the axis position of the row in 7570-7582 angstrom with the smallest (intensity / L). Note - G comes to 7580.89 angstrom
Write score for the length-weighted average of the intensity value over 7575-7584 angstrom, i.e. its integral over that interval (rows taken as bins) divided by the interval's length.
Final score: 2.54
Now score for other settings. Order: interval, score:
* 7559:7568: 2.52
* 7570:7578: 2.56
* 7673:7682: 2.41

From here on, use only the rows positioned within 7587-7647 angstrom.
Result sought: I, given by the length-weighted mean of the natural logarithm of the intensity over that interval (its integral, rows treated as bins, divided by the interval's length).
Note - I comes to 0.89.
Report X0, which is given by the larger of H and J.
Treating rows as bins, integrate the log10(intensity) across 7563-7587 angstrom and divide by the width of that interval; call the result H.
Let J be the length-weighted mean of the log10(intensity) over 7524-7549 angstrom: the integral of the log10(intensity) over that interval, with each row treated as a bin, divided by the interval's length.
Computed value 0.407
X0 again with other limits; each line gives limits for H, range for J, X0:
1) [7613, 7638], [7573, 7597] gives 0.403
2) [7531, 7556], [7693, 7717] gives 0.404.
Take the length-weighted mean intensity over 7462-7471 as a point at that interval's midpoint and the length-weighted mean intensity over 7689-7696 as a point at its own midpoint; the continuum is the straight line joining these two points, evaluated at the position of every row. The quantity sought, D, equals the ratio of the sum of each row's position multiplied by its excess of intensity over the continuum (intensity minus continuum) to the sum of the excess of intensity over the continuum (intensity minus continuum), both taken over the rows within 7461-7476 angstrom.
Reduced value 7475.2 angstrom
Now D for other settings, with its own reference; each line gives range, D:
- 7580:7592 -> 7585.7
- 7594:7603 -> 7597.5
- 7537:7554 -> 7542.2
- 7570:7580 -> 7574.6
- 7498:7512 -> 7504.9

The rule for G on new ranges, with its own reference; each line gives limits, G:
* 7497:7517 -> 7497.56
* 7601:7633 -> 7629.92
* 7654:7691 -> 7661.61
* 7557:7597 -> 7558.23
